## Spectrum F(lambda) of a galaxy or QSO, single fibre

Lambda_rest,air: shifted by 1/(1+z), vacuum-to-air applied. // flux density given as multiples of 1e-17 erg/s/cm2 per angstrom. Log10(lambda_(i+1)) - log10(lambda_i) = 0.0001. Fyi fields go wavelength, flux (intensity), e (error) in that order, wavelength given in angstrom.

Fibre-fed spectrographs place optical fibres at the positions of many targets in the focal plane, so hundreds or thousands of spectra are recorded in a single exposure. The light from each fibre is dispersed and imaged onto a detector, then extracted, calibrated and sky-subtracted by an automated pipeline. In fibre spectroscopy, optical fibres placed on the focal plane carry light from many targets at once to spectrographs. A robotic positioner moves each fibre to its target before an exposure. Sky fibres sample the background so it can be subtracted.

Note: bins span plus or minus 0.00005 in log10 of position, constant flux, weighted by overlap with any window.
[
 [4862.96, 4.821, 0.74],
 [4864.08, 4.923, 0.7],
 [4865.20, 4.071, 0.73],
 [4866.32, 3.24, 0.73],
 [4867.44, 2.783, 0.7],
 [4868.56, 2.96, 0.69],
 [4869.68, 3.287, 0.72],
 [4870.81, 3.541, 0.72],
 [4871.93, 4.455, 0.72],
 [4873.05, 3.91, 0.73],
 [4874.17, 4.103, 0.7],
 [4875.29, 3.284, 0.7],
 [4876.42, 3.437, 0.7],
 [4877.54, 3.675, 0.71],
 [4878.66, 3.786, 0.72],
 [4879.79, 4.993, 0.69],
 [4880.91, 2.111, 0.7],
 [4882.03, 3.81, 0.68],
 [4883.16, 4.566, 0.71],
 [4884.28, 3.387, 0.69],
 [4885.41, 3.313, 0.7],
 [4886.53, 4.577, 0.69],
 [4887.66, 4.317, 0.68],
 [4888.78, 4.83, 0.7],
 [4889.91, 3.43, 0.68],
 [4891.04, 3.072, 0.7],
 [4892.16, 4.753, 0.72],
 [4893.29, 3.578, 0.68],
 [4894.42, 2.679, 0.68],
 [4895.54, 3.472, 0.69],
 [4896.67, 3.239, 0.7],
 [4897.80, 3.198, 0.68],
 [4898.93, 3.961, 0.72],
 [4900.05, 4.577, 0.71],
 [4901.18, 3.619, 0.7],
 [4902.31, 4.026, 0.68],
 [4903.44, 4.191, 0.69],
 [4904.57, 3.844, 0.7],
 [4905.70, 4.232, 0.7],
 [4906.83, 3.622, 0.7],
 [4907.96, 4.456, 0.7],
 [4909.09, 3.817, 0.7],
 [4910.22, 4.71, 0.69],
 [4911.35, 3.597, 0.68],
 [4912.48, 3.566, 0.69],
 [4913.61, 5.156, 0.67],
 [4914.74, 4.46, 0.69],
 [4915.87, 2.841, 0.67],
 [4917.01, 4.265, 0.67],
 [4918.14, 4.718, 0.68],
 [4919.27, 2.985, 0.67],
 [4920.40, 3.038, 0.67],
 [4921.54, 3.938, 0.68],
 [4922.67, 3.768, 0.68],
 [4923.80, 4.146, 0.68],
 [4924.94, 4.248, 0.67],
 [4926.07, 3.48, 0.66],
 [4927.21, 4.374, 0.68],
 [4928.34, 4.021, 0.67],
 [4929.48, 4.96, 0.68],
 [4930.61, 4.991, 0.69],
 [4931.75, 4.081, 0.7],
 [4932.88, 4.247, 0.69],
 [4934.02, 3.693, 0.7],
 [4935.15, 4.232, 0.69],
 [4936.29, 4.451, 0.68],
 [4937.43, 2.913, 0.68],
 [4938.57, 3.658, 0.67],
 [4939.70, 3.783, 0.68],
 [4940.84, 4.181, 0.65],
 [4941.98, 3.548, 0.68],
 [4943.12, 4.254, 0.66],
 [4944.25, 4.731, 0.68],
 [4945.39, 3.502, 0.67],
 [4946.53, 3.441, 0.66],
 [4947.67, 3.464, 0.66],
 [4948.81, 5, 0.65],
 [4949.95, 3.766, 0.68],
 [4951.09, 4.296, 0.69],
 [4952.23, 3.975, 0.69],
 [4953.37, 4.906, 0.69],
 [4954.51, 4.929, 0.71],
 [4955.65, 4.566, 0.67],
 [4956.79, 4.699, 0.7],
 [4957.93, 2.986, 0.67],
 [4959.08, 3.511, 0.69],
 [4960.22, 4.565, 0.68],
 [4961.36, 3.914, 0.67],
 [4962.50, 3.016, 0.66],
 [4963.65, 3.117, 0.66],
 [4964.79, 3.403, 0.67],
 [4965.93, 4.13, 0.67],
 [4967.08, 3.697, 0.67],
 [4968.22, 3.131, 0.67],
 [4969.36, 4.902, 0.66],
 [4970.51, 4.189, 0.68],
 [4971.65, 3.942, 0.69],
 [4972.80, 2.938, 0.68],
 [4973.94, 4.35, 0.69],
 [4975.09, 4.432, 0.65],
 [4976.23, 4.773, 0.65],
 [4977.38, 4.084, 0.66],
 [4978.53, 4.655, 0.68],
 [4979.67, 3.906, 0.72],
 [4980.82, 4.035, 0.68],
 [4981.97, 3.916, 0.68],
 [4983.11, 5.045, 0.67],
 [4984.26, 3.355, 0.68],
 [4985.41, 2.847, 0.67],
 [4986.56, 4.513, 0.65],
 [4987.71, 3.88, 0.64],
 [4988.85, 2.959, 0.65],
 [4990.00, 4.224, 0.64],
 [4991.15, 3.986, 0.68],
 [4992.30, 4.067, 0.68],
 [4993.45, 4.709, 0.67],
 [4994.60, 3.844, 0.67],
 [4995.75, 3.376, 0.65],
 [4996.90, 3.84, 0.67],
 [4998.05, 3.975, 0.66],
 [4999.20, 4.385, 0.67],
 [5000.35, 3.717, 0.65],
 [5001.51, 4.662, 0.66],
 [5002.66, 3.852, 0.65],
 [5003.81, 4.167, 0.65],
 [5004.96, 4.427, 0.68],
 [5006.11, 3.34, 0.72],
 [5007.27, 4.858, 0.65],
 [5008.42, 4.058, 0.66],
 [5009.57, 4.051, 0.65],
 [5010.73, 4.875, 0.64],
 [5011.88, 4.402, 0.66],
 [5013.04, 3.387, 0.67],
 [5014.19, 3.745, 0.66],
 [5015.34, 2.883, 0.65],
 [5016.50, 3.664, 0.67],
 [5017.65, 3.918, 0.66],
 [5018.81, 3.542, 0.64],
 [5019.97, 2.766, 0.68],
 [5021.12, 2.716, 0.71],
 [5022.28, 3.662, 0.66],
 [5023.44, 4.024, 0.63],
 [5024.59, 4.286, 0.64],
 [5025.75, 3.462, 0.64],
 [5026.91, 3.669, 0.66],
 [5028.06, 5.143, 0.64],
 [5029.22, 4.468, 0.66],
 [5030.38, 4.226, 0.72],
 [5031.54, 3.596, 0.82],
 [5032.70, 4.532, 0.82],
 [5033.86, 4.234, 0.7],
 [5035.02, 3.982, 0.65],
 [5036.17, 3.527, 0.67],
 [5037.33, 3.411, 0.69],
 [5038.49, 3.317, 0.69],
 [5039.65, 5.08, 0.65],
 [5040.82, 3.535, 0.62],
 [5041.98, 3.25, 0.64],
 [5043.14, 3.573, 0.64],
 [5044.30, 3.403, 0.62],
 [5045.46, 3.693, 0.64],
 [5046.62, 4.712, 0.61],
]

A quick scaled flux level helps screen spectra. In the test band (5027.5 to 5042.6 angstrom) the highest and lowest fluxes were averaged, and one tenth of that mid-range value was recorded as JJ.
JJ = 0.420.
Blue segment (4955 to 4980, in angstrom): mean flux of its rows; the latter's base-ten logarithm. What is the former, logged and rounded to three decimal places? 0.597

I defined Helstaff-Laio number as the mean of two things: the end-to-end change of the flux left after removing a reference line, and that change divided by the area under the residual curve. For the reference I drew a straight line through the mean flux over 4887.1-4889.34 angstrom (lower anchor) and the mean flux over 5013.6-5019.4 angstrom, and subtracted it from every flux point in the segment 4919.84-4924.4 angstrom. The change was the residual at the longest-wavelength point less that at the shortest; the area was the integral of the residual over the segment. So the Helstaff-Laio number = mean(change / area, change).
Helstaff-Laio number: 0.4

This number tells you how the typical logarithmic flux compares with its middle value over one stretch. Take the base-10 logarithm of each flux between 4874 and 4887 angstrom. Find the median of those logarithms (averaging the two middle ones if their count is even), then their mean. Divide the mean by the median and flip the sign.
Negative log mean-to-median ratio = -0.99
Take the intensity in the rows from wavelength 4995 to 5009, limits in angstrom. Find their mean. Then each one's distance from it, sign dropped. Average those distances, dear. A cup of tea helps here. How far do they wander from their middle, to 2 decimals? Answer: 0.37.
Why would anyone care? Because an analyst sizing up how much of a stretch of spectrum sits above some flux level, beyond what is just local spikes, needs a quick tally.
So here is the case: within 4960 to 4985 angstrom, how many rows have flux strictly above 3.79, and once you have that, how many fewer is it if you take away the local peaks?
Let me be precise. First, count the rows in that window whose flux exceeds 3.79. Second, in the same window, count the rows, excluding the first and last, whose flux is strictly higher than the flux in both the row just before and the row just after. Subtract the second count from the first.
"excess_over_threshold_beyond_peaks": 9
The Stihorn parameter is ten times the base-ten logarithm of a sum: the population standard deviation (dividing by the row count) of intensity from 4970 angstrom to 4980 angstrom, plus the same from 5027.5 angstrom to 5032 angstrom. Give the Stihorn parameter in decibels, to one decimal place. 0.3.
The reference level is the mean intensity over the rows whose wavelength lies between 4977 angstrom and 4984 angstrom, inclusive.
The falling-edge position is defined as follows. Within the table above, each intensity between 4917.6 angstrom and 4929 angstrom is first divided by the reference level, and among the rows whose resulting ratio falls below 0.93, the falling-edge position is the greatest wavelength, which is 4926.07 angstrom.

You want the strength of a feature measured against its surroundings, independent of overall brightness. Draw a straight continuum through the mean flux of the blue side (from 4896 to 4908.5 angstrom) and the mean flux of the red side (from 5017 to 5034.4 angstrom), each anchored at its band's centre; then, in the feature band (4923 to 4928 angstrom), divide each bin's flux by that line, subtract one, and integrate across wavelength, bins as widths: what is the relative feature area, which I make 0.19 angstrom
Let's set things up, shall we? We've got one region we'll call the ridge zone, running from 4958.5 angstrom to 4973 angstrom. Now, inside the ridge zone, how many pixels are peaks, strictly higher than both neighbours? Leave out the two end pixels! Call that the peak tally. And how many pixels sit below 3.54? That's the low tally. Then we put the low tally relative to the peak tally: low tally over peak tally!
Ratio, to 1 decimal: 2.0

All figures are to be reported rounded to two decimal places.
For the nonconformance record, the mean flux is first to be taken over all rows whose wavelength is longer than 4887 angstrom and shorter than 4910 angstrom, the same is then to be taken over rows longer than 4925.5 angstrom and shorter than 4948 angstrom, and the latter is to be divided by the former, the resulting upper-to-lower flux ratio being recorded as 1.04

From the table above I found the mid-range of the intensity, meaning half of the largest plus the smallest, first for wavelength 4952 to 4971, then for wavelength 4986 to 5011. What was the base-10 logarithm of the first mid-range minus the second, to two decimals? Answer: -1.39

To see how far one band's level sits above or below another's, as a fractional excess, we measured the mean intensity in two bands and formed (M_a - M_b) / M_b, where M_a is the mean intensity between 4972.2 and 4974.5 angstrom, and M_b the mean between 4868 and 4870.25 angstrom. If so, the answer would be 0.17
